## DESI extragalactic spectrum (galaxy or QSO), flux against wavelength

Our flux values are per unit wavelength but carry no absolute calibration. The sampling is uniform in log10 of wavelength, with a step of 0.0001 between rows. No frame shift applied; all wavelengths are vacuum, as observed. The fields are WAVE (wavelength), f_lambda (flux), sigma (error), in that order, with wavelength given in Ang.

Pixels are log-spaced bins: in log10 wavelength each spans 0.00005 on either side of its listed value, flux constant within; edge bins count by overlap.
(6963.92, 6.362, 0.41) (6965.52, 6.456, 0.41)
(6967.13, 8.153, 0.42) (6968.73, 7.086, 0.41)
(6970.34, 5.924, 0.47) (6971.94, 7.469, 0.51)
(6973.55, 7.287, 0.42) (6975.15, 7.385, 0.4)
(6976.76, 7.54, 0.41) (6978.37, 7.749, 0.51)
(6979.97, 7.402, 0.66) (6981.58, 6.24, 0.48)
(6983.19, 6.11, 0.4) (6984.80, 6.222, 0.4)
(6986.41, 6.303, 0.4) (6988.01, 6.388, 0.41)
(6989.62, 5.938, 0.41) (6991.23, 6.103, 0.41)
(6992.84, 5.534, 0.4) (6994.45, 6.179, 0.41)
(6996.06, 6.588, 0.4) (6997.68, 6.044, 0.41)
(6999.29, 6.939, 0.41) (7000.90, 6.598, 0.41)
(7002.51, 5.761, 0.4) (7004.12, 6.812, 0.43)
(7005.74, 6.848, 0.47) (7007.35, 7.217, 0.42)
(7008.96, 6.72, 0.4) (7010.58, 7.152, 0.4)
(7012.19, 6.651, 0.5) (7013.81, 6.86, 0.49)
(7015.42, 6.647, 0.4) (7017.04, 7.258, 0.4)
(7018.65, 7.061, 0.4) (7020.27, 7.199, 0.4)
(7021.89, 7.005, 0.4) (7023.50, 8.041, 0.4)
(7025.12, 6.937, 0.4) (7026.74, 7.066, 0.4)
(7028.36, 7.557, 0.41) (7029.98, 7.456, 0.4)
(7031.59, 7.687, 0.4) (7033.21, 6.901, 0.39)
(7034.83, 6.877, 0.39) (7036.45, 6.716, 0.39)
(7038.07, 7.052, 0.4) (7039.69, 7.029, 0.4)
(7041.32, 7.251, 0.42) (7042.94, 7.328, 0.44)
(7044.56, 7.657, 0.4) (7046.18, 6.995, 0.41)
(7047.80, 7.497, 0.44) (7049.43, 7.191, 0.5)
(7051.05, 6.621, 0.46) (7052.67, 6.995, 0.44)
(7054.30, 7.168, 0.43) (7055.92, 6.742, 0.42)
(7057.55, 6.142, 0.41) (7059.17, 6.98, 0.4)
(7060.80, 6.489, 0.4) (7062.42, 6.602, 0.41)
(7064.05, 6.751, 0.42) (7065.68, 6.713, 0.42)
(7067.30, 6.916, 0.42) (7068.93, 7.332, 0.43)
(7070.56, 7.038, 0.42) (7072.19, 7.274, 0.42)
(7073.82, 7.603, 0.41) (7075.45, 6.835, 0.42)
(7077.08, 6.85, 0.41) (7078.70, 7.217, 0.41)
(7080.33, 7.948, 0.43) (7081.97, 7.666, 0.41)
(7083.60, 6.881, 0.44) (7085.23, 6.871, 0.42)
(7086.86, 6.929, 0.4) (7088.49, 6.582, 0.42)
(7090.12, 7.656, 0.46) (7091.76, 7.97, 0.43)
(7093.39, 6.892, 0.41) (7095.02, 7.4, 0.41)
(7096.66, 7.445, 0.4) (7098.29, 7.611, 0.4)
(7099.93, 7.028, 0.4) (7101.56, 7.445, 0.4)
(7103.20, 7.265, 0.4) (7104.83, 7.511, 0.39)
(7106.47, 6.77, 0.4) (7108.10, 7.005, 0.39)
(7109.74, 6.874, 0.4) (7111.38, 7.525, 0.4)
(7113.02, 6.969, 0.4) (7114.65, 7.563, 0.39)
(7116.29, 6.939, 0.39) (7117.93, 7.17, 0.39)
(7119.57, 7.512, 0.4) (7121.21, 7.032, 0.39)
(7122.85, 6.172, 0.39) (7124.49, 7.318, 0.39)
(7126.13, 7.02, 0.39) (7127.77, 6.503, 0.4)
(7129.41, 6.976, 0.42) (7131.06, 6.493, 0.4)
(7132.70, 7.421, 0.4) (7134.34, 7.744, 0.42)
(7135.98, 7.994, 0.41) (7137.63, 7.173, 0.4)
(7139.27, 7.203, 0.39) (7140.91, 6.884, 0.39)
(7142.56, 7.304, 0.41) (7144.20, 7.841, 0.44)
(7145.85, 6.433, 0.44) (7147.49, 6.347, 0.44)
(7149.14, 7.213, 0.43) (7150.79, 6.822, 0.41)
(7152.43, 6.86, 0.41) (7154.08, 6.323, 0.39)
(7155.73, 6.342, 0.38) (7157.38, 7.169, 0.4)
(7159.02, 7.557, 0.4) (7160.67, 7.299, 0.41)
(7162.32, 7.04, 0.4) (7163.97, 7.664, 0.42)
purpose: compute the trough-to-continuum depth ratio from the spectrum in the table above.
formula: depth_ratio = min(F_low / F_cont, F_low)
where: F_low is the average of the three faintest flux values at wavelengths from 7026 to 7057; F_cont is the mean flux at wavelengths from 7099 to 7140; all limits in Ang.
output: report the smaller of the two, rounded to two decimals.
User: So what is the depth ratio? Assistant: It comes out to 0.94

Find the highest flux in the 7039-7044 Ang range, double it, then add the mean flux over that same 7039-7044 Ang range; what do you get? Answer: 21.9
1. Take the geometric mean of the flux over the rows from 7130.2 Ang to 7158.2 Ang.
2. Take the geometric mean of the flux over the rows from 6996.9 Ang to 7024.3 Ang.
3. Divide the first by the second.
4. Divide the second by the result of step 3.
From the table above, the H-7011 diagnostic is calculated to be 6.70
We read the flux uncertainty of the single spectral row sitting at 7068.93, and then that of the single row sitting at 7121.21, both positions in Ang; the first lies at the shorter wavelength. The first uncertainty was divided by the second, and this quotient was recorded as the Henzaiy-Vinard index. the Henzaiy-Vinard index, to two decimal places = 1.10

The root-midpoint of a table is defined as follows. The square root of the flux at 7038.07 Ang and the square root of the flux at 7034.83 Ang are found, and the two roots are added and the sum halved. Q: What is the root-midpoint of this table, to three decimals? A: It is 2.639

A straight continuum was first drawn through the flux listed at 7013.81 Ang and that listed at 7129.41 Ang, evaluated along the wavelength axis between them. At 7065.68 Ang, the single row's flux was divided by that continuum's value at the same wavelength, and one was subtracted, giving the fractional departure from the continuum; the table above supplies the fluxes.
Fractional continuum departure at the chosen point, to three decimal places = -0.029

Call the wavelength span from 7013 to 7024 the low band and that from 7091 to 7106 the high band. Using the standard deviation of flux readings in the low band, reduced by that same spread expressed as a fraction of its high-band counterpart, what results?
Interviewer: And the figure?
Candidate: -1.0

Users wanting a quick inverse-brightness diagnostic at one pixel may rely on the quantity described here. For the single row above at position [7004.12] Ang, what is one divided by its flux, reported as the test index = 0.147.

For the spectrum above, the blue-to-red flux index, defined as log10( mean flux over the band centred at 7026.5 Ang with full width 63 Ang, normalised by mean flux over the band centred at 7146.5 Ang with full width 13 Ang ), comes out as 0.001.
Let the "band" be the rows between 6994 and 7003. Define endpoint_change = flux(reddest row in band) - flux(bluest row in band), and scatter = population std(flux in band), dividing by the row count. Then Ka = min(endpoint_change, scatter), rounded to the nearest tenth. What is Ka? -0.4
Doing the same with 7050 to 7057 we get 0.1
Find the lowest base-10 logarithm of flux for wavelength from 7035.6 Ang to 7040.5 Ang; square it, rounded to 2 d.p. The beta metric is 0.68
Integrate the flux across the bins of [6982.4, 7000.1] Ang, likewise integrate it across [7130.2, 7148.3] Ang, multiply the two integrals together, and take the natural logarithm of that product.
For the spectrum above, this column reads 9.57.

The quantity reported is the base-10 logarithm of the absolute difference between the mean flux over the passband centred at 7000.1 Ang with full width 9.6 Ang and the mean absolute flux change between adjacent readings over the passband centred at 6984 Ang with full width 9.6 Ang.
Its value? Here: 0.79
